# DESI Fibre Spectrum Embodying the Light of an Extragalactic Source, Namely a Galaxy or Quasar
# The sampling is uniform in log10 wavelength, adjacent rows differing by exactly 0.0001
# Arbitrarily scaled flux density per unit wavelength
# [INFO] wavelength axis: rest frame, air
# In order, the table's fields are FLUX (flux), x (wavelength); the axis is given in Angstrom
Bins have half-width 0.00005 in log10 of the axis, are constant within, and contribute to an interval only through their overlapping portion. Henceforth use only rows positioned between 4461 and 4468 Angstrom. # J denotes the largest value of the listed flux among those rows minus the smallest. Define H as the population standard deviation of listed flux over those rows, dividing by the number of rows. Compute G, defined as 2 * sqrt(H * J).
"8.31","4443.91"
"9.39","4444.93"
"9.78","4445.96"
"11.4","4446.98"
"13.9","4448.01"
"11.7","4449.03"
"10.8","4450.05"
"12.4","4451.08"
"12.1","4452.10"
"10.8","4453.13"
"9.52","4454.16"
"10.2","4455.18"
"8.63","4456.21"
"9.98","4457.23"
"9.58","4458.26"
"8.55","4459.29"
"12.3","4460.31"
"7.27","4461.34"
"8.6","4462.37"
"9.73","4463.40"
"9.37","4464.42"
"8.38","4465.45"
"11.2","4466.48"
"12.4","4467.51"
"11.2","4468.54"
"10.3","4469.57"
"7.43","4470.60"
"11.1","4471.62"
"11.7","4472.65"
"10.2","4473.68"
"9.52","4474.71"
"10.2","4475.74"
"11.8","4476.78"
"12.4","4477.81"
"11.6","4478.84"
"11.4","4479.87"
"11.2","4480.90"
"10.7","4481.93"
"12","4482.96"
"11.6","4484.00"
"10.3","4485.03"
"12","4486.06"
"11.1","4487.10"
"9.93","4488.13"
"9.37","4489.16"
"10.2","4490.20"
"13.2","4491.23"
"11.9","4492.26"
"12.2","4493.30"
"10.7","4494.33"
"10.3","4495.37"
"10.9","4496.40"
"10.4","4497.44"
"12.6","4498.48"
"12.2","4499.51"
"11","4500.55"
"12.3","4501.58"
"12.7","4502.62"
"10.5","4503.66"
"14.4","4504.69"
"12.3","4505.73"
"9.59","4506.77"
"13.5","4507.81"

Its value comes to 5.8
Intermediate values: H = 1.62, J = 5.1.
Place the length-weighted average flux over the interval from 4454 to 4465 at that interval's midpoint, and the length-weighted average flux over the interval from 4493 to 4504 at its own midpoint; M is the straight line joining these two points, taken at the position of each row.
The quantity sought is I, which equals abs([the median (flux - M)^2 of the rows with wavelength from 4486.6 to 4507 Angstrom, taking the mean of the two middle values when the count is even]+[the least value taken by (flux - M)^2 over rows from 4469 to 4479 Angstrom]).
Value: 0.9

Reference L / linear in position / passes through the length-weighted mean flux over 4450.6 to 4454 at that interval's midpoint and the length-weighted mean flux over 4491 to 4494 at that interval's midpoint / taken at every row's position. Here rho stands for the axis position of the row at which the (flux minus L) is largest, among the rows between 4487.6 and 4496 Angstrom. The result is 4491.23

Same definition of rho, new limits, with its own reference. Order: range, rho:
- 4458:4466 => 4460.31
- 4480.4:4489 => 4482.96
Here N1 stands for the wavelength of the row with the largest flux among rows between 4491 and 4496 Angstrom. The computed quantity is 4491.23 Angstrom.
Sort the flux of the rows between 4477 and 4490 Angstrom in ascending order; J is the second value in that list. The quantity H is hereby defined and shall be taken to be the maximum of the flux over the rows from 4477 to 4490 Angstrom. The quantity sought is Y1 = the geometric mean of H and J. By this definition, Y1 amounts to 11.1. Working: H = 12.4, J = 9.93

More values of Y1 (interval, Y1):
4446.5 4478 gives 10.2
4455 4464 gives 10.3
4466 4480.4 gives 10.9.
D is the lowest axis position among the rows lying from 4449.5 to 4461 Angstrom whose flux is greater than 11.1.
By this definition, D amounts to 4451.08 Angstrom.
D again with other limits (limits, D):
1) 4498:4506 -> 4498.48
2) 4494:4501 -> 4498.48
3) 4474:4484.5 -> 4476.78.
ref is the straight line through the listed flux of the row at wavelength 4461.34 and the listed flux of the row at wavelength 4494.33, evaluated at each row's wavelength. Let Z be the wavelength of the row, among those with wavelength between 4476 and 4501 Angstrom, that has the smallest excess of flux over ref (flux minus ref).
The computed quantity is 4489.16 Angstrom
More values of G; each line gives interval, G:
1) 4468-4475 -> 4.7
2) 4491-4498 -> 3.4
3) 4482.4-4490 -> 3.2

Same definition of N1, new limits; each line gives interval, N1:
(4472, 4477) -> 4476.78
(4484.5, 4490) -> 4486.06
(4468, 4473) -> 4472.65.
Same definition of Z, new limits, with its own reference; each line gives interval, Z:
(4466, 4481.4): 4470.60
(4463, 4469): 4465.45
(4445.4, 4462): 4461.34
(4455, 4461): 4459.29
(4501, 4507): 4506.77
